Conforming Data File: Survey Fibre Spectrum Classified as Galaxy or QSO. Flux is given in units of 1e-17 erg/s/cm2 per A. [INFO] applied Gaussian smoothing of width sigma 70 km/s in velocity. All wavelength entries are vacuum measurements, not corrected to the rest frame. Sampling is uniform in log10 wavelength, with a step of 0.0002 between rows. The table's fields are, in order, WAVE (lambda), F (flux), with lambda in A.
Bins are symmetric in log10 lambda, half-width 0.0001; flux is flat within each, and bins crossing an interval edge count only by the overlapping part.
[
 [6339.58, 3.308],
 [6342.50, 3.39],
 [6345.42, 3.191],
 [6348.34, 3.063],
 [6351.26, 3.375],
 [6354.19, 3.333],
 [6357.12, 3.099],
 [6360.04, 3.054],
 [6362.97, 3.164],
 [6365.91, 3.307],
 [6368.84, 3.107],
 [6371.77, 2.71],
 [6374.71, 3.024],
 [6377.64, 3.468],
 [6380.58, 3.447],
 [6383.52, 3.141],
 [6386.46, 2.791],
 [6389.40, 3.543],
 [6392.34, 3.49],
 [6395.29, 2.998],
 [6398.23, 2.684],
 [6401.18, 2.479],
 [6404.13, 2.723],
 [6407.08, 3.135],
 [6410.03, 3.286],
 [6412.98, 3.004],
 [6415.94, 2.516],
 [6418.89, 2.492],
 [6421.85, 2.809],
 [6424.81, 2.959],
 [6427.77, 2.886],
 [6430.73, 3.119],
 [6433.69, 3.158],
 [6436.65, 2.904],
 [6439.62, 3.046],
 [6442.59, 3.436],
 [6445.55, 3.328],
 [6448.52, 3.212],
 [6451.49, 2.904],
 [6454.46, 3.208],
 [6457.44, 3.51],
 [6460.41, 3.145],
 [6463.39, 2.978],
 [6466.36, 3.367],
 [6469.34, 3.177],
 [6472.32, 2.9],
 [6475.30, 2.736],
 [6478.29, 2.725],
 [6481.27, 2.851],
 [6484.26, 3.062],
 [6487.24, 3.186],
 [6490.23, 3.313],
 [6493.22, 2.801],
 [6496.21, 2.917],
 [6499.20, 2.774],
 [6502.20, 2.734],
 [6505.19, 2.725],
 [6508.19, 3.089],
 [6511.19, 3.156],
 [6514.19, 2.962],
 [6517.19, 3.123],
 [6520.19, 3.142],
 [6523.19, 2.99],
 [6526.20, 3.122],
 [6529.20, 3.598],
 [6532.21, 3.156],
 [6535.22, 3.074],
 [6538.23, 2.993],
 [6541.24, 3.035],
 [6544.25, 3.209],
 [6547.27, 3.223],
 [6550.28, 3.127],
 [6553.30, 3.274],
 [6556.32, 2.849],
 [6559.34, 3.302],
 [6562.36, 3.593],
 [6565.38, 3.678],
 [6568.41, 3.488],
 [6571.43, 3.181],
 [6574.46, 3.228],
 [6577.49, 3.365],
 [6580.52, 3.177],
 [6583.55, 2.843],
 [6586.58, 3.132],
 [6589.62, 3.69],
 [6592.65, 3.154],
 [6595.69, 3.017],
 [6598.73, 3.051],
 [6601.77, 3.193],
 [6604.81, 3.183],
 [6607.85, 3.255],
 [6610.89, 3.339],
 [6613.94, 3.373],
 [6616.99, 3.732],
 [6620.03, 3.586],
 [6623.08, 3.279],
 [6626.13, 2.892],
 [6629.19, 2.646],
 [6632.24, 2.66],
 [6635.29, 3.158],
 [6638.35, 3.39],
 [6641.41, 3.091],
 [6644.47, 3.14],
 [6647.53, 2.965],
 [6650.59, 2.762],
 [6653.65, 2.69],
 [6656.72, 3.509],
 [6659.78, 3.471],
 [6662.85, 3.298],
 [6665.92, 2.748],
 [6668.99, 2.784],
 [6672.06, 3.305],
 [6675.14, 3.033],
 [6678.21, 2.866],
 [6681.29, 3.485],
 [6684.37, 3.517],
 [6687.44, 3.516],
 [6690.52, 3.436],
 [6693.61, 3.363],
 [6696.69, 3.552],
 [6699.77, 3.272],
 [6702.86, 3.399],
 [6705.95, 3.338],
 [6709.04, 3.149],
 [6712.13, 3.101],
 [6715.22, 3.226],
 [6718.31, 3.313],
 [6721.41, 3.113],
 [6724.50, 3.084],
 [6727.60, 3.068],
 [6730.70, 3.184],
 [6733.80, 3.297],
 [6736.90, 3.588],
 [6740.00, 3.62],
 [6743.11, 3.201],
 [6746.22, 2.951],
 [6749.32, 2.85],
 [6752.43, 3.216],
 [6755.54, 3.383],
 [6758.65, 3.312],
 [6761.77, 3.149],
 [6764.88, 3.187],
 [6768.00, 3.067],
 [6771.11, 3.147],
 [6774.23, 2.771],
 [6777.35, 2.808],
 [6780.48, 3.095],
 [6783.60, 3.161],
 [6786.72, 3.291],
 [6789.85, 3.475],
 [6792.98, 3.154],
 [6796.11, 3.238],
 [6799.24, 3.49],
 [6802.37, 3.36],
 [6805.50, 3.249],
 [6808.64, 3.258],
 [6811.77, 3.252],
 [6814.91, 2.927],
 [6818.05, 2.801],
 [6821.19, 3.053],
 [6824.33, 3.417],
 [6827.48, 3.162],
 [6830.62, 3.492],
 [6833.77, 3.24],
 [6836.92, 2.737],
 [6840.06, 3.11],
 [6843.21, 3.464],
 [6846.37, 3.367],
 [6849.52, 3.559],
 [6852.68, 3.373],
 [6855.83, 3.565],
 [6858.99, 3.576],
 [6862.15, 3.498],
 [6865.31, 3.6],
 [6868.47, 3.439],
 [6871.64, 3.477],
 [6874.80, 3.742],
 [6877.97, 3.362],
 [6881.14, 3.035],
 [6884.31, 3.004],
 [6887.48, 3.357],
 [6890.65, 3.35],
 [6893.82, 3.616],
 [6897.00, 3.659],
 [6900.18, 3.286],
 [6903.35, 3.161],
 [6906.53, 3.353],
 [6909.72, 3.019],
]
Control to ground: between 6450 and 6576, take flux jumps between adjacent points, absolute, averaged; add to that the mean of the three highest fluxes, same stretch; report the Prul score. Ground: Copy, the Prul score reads 3.82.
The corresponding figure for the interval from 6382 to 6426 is 3.74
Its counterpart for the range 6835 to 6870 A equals 3.75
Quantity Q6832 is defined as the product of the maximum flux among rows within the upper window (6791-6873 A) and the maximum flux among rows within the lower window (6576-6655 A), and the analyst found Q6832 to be 13.4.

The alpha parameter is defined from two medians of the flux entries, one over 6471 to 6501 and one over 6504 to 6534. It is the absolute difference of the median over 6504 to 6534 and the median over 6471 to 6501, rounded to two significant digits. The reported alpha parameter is 0.25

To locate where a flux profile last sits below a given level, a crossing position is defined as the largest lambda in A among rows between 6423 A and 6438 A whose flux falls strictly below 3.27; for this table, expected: 6436.65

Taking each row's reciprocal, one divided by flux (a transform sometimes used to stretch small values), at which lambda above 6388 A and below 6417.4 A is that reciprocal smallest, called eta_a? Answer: 6389.40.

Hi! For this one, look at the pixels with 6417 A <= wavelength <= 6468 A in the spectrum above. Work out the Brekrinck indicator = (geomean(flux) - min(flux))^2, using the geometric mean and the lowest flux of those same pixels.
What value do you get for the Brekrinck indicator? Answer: 0.34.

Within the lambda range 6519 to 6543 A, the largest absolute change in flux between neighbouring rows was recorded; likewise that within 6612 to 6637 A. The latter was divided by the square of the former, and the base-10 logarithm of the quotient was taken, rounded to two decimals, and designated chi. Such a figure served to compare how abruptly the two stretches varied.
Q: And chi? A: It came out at 0.34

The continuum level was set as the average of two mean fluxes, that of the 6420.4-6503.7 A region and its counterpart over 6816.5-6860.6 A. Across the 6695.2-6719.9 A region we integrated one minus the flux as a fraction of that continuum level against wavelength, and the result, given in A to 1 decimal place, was -1.0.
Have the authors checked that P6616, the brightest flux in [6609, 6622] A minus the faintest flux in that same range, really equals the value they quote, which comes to 0.39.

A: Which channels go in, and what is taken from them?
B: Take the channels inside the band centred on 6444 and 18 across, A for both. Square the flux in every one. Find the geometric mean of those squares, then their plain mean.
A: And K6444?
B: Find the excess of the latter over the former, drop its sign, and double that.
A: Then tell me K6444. 0.17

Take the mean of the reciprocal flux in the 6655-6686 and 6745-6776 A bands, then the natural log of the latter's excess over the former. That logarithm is -4.8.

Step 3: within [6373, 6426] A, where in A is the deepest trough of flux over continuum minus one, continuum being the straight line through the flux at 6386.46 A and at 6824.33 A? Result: 6418.89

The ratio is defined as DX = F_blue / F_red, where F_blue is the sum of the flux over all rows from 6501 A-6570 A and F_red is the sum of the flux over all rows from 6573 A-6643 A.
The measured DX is 0.99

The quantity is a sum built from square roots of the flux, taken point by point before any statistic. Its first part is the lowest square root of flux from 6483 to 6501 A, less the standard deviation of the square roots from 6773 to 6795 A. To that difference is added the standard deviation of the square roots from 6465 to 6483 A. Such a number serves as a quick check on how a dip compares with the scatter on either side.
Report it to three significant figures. 1.67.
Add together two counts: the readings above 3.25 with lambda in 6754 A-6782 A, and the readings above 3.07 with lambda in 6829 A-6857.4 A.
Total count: 10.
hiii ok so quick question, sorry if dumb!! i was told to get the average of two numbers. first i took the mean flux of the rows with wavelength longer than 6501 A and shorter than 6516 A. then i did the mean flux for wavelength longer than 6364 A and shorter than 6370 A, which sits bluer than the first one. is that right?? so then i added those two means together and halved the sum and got 3.07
